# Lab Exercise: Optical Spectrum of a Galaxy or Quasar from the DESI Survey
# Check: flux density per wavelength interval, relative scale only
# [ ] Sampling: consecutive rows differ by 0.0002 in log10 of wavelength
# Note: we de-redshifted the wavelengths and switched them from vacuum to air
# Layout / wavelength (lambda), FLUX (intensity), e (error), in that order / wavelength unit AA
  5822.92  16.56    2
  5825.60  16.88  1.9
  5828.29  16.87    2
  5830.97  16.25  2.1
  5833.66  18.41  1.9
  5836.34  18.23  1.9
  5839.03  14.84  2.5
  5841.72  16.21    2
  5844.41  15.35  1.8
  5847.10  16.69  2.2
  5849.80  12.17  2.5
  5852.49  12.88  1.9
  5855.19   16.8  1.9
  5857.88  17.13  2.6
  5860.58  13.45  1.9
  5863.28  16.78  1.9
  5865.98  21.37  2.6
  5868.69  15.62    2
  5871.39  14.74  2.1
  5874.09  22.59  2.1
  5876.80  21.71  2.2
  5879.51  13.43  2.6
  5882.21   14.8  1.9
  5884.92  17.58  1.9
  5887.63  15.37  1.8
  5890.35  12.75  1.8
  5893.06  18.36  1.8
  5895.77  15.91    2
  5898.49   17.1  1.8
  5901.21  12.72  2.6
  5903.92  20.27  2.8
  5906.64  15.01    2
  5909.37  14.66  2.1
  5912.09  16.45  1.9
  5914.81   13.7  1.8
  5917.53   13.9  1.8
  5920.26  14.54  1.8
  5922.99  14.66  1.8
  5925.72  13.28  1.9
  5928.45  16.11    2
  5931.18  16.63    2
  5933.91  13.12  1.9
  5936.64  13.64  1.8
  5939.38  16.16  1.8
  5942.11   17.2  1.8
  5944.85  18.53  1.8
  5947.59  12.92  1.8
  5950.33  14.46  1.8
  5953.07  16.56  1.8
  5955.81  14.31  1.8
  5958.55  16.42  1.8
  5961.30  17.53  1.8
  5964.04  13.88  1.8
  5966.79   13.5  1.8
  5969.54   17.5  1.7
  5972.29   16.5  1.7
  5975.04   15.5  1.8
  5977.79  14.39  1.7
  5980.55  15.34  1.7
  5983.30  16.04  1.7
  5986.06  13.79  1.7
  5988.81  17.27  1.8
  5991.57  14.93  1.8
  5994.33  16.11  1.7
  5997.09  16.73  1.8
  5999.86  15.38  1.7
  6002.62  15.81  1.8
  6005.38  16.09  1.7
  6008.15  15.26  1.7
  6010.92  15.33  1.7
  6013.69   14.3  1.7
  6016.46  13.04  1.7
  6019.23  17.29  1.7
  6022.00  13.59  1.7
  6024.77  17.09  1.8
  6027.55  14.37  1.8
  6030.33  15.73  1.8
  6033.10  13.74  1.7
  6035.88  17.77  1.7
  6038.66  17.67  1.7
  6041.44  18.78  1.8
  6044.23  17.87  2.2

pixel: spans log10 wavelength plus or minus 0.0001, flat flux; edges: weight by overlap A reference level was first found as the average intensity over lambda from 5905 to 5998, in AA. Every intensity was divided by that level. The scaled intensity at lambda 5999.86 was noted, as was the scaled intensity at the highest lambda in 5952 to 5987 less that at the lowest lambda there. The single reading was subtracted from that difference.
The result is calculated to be -1.2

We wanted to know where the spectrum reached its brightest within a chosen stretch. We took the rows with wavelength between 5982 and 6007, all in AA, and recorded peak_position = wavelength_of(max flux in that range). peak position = 5988.81 AA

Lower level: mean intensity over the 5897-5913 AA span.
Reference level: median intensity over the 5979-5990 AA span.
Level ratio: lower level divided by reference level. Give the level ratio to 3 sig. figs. 1.02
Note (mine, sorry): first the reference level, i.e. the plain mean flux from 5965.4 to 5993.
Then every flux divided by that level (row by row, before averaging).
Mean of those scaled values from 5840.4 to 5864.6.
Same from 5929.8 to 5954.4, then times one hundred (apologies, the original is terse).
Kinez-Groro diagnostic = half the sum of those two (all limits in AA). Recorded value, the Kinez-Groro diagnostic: 50.5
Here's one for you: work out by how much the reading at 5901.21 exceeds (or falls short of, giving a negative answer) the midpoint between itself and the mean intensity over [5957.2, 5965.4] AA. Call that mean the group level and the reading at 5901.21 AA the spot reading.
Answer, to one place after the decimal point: -1.6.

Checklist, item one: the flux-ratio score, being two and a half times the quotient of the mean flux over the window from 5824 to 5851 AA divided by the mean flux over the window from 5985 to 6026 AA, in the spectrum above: 2.62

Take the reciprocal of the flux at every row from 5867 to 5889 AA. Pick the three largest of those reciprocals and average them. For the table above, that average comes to 0.070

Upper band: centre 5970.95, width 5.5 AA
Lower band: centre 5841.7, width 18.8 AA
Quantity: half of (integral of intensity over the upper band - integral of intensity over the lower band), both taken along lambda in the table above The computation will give -104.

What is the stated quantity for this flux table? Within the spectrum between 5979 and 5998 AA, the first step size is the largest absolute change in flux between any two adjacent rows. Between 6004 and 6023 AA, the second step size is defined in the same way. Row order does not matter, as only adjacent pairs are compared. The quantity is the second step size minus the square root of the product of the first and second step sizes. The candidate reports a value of 0.40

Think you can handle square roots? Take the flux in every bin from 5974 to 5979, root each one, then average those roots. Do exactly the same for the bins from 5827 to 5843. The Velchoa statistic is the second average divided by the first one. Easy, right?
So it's 1.06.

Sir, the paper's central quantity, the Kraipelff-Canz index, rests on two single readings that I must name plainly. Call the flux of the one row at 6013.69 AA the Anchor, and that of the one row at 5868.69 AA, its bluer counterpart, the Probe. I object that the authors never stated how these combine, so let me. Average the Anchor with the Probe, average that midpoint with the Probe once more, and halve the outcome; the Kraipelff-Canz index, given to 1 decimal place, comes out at 7.6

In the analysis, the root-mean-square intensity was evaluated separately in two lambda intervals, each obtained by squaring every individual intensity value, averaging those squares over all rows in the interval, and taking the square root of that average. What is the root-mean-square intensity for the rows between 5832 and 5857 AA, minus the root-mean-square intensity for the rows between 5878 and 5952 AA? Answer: 0.4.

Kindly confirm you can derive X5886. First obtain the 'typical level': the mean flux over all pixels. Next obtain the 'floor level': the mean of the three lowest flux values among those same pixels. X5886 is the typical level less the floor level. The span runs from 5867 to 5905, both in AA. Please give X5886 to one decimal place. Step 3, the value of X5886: 3.7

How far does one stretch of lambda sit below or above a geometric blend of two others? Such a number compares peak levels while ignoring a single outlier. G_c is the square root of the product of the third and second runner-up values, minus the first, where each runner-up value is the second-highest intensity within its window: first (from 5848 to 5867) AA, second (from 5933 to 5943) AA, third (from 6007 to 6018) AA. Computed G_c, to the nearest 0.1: -1.4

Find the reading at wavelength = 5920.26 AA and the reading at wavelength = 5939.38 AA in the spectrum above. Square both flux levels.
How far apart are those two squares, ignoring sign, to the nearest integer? 50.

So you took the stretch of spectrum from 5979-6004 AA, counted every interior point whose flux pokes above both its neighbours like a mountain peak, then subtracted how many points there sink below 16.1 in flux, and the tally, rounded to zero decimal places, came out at -3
